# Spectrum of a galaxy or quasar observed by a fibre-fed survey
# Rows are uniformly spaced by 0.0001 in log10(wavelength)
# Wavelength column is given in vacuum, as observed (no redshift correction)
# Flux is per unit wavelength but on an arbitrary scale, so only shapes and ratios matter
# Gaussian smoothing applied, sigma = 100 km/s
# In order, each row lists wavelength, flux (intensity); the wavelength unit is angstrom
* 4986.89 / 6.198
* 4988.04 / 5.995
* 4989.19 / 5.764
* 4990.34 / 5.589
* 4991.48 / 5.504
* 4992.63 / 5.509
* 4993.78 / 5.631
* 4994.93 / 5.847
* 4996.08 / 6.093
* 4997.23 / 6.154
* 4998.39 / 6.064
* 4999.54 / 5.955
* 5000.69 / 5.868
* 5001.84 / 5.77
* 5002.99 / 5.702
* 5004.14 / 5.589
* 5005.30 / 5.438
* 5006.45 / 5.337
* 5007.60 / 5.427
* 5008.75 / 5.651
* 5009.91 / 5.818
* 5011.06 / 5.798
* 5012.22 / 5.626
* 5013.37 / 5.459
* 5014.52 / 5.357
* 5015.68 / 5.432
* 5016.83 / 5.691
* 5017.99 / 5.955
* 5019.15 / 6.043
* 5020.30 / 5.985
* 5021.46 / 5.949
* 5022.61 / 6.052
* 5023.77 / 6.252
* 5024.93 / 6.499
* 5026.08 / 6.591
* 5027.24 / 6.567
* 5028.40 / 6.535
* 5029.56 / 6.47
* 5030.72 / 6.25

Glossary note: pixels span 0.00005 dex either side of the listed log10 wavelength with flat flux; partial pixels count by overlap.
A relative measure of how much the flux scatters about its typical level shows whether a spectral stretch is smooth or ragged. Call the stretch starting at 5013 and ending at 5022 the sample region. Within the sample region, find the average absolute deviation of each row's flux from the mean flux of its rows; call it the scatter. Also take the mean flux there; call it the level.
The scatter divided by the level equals 0.043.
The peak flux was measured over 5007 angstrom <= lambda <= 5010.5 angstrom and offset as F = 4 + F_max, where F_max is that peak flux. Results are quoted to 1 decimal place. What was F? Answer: 9.8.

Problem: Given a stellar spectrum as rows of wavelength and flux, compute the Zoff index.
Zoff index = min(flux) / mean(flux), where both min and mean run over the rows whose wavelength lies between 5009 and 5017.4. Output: 0.957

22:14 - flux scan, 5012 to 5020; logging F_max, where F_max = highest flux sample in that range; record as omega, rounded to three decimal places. 6.043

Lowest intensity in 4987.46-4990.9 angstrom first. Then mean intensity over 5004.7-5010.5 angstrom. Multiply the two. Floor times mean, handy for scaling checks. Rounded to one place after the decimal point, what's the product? 30.9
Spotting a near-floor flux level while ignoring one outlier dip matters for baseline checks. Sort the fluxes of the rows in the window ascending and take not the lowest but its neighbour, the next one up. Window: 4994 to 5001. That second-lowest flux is 5.868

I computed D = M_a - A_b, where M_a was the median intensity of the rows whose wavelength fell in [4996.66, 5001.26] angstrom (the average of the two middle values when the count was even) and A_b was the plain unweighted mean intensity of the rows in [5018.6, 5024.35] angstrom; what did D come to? -0.05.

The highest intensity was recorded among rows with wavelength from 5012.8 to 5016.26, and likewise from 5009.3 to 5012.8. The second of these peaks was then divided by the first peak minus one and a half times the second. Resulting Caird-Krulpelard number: -1.8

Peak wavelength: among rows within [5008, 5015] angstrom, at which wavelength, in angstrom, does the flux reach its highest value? 5009.91 angstrom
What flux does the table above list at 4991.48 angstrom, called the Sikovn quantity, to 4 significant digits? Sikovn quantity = 5.504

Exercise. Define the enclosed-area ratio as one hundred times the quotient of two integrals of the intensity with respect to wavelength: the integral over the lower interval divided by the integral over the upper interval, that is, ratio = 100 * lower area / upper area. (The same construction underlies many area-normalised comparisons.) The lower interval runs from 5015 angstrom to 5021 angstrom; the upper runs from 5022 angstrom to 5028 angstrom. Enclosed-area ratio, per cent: 91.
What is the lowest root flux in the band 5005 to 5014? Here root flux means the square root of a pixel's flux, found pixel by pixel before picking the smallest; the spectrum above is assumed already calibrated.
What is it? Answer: 2.31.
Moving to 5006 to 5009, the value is 2.31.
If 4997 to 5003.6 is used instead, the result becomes 2.39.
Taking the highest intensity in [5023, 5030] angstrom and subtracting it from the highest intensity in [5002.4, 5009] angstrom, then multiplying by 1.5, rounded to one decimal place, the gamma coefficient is -1.3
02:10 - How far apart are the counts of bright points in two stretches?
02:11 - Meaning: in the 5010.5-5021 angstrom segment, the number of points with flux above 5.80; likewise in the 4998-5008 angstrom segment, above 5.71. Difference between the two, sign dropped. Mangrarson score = 1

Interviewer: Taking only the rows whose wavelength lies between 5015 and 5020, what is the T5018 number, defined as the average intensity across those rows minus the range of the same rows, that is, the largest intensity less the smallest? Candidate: 5.17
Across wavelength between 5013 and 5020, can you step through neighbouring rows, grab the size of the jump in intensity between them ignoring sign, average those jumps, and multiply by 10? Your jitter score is 1.58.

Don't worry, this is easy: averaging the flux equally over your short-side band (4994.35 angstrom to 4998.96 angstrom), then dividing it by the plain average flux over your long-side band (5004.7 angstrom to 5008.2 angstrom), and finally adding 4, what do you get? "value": 5.12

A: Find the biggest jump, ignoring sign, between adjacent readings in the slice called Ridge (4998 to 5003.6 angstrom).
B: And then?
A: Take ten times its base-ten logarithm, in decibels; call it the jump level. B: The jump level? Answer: -9.6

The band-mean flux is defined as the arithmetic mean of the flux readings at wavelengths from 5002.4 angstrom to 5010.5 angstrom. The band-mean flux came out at 5.57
